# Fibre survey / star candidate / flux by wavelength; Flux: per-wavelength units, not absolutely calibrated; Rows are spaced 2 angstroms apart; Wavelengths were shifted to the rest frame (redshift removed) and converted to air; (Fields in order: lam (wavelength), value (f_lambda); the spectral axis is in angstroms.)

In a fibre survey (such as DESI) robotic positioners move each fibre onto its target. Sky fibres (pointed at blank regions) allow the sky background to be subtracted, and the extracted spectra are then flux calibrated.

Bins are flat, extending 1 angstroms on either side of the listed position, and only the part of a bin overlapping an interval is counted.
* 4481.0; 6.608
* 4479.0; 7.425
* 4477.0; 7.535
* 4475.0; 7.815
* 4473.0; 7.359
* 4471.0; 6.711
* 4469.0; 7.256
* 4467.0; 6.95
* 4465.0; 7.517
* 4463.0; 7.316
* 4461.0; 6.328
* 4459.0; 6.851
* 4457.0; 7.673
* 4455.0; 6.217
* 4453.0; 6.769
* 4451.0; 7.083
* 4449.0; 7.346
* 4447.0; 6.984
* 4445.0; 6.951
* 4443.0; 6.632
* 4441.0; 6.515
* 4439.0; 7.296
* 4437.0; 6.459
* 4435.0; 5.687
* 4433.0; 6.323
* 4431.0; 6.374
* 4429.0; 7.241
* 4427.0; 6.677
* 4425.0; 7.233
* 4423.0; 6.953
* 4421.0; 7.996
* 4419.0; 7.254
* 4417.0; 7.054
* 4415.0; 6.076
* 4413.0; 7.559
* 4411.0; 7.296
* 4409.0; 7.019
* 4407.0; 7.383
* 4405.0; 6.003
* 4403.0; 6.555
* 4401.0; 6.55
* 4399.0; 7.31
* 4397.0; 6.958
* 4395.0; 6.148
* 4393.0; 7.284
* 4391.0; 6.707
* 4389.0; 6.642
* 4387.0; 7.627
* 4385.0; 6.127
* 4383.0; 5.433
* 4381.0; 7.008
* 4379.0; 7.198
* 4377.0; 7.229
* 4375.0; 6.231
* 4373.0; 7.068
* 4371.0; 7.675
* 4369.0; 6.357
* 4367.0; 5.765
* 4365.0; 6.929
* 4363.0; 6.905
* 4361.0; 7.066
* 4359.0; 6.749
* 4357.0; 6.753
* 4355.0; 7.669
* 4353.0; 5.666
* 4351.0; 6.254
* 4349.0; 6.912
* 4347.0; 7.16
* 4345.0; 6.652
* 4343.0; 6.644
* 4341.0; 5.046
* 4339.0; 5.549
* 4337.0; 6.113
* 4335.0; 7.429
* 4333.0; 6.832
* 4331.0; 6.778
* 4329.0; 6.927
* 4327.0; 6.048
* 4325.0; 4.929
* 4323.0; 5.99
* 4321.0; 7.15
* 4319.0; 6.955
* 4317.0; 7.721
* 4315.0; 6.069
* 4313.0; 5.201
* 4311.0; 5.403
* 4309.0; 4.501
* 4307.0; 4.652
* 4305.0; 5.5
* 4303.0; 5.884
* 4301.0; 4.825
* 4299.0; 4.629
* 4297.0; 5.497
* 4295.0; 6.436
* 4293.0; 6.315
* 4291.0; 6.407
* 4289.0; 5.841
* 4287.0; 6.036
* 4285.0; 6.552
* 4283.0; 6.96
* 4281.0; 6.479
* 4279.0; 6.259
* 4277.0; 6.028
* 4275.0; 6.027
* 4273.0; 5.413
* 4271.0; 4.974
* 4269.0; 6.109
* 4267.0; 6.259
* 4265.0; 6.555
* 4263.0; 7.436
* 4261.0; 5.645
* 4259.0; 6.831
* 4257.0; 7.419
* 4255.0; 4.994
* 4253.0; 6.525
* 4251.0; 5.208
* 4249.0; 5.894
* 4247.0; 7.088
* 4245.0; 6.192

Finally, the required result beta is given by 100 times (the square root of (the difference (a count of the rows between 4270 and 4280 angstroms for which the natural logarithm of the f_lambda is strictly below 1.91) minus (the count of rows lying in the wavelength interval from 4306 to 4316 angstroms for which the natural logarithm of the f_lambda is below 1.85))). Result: 0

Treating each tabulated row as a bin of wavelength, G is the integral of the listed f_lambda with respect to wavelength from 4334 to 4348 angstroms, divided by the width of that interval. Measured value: 6.4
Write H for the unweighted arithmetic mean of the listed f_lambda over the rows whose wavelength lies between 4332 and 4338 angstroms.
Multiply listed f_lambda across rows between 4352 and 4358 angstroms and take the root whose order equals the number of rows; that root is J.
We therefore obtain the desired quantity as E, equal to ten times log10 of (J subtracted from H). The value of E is -8.4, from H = 6.8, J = 6.65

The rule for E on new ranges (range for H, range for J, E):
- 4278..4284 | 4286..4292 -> -3.2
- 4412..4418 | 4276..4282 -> -1.9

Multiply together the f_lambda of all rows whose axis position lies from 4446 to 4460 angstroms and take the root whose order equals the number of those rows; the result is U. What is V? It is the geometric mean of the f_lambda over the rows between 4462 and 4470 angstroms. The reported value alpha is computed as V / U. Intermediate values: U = 6.98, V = 7.3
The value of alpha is 1.04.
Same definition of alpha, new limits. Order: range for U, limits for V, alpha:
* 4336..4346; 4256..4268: 1.12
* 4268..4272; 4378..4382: 1.29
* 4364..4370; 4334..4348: 1.00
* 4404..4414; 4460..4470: 1.00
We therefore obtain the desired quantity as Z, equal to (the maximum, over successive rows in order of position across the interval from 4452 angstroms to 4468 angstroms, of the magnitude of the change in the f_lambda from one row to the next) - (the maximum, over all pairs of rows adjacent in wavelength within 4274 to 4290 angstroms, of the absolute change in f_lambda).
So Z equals 0.9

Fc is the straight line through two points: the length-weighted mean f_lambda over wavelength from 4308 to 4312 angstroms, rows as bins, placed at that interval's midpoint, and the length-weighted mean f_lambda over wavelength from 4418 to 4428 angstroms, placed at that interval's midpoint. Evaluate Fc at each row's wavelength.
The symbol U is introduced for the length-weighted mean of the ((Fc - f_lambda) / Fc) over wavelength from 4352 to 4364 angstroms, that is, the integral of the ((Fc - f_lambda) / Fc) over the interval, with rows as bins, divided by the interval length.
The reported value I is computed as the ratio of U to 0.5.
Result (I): -0.3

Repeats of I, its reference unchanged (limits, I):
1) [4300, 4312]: -0.1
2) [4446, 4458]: 0.2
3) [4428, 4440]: 0.2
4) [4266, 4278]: -0.8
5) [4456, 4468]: 0.2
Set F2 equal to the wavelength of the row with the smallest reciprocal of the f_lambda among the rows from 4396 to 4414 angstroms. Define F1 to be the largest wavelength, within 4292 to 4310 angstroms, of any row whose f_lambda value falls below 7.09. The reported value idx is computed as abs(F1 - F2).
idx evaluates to 104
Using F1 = 4309.0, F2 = 4413.0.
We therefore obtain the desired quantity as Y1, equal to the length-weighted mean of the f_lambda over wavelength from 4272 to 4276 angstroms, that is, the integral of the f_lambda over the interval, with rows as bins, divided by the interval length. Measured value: 5.7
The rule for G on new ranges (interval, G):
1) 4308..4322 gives 6.1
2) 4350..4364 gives 6.7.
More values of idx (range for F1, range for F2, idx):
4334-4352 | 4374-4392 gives 36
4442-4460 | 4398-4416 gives 46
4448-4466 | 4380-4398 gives 74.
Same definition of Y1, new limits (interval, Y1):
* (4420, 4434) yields 7.0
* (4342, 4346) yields 6.6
